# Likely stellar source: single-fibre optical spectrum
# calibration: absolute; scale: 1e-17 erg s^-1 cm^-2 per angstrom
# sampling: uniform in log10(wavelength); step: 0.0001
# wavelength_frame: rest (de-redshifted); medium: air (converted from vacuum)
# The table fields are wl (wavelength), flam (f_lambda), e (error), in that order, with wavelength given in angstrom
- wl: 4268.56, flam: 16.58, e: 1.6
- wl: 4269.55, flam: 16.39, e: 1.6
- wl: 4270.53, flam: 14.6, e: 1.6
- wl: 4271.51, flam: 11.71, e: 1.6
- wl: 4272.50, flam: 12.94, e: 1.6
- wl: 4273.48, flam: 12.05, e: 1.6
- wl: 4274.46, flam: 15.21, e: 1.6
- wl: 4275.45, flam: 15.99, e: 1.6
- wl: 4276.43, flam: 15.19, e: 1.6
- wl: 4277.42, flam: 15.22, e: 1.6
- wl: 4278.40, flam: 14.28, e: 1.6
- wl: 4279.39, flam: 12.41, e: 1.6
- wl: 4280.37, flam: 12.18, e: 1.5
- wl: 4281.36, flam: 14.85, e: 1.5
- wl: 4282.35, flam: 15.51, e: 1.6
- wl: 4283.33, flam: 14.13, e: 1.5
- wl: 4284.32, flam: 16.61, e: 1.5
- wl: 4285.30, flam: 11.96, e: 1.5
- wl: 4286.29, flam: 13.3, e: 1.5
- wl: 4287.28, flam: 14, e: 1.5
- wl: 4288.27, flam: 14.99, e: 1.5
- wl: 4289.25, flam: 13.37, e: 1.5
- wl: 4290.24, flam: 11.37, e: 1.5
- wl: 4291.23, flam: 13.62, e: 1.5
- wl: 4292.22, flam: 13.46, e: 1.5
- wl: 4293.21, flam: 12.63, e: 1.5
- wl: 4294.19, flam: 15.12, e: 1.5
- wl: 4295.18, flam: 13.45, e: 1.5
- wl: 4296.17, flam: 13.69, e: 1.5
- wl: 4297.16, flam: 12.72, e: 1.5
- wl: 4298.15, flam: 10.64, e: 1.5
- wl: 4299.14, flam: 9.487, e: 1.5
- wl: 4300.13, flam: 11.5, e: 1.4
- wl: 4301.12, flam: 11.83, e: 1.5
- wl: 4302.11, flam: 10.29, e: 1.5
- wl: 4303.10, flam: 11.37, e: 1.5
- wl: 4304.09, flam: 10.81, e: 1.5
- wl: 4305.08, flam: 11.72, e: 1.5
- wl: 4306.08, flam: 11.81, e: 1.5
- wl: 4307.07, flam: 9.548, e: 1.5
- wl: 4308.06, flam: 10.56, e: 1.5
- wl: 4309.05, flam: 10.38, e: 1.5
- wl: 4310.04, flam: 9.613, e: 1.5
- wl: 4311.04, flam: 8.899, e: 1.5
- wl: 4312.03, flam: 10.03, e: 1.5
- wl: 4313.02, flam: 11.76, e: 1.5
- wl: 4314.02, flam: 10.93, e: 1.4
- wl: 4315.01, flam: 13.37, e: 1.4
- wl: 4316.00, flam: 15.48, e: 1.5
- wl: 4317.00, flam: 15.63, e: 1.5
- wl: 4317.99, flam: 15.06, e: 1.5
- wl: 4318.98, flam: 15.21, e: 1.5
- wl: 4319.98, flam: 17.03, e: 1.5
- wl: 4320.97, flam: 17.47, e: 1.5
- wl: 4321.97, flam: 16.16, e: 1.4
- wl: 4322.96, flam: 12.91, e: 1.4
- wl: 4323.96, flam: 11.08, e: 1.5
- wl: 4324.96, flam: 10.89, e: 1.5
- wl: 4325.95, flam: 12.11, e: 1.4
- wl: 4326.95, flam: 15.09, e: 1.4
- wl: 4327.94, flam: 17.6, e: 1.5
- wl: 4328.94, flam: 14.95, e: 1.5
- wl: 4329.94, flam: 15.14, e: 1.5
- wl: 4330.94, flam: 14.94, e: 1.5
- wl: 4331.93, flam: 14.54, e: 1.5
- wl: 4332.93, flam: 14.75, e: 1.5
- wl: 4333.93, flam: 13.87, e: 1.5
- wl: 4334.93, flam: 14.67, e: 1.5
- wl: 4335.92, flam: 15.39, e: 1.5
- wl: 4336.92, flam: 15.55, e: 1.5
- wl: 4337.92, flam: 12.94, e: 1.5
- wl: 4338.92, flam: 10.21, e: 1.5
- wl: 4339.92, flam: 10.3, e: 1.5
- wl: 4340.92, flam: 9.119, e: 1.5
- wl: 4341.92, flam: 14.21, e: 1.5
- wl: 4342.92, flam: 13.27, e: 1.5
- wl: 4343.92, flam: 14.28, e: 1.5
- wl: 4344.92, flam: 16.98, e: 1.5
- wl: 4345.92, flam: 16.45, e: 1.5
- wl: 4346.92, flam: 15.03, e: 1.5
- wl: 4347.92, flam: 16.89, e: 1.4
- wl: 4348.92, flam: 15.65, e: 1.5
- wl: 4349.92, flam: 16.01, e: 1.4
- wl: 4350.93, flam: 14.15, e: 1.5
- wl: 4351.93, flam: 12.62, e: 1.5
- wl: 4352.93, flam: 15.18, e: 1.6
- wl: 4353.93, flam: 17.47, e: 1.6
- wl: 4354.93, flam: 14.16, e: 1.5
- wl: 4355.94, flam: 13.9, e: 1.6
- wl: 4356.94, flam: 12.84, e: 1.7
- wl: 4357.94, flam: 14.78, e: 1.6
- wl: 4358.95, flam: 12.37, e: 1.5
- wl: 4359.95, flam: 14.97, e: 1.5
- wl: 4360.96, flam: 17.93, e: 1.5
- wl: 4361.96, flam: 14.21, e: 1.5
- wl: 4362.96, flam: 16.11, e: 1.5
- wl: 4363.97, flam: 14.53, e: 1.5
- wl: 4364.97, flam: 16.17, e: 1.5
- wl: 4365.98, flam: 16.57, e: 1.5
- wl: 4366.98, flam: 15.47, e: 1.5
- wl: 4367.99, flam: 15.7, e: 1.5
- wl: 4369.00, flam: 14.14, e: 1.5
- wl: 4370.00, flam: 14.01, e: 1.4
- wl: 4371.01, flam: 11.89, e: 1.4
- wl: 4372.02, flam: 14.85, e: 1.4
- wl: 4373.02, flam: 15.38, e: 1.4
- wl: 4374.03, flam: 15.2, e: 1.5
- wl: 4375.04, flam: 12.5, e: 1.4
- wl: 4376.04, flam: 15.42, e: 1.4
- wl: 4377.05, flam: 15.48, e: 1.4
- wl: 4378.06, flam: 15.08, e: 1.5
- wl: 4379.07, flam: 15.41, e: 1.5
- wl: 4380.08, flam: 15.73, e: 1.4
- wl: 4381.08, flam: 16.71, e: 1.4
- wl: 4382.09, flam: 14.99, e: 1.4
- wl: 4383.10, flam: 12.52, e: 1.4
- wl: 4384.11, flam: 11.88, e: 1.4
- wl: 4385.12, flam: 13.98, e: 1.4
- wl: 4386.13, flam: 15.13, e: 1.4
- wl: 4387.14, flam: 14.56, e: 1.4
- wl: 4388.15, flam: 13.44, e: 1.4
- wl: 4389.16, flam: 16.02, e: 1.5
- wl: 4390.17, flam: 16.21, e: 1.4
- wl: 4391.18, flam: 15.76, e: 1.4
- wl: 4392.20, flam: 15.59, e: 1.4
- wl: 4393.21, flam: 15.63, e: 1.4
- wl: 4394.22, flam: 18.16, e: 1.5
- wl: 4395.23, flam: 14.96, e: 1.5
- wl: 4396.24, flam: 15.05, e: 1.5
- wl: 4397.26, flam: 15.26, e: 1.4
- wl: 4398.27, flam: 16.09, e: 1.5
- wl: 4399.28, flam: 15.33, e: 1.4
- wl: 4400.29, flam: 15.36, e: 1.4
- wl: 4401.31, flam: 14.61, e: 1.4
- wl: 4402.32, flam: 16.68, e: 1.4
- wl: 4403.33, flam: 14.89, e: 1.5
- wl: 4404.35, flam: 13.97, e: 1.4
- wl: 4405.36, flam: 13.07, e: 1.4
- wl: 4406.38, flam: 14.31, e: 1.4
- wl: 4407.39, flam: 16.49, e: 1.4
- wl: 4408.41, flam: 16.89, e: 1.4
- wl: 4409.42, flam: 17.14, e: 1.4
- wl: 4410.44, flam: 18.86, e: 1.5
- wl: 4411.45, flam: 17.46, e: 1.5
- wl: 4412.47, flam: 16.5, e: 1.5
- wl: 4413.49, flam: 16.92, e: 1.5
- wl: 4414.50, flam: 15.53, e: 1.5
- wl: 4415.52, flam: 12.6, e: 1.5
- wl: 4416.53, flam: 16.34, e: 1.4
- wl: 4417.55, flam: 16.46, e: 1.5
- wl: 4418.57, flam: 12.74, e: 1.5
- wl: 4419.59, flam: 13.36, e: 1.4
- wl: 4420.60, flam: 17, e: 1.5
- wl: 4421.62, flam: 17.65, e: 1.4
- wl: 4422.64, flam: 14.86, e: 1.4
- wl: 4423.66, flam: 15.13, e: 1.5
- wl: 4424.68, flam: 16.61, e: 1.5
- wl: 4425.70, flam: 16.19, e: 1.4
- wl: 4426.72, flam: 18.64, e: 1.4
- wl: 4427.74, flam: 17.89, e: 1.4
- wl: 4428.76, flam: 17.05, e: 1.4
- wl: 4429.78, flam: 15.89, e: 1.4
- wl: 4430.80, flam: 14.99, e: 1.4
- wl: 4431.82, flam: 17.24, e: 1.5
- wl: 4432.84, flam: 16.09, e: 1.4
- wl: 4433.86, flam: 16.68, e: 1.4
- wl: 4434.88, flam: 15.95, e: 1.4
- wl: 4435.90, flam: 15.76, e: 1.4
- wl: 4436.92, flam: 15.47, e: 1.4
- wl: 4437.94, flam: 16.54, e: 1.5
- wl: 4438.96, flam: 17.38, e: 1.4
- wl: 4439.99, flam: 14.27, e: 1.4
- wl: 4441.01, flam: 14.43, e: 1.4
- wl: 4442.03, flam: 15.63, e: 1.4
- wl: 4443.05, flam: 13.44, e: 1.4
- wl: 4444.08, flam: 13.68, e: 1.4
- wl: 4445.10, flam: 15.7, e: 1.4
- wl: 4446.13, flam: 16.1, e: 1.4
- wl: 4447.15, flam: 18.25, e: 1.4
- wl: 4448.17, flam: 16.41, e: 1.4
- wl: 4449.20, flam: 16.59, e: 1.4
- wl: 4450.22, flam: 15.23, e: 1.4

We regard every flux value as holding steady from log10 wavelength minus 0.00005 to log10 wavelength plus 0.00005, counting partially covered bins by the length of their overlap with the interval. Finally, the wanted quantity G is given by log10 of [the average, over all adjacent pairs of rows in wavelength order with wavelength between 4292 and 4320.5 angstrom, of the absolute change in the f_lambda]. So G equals 0.06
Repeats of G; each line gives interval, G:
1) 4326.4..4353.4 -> 0.15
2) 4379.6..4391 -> 0.13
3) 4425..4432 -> 0.14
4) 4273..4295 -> 0.18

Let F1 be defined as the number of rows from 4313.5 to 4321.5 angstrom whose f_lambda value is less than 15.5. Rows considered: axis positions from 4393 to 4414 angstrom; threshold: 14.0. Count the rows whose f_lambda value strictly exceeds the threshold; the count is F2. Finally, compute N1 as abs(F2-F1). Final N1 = 14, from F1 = 5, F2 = 19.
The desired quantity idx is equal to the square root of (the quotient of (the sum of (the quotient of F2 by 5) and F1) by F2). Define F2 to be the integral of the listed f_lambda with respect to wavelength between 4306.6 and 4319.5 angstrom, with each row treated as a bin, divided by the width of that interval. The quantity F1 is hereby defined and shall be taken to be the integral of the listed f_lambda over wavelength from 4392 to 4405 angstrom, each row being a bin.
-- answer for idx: 4.1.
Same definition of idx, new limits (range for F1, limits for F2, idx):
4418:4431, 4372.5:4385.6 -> 3.8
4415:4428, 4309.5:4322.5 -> 3.9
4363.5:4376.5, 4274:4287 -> 3.7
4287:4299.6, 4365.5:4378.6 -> 3.4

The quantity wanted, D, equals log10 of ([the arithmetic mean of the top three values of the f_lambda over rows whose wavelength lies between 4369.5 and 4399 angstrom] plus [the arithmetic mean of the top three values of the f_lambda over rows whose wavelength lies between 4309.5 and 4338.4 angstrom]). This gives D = 1.54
